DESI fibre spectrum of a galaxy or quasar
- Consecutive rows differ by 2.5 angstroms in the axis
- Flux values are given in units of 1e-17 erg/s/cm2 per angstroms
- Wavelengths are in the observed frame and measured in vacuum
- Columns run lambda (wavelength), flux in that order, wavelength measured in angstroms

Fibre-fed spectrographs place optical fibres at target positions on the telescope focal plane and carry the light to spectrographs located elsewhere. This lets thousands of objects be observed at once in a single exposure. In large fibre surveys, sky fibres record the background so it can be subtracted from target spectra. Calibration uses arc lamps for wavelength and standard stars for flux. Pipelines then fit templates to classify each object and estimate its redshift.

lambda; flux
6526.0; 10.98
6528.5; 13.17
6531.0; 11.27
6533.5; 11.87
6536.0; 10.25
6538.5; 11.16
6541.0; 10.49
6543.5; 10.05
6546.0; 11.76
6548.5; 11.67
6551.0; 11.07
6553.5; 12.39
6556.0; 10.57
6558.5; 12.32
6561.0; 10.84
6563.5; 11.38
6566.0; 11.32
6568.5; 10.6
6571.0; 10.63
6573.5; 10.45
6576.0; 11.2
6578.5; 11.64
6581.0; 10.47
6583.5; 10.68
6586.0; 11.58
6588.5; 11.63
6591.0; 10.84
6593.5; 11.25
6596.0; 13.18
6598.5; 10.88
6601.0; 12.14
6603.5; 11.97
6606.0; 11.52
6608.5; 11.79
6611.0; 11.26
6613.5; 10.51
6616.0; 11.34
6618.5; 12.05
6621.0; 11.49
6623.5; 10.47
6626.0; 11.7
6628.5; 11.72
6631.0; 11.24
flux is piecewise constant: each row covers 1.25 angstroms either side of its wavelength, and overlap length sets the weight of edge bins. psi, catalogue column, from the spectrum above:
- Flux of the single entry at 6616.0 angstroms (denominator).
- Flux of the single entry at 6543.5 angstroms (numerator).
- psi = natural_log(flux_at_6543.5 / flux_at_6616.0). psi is -0.12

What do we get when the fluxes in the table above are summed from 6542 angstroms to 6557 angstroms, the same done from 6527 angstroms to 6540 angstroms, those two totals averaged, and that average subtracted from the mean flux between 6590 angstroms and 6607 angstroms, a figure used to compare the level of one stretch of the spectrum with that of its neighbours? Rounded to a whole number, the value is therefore -51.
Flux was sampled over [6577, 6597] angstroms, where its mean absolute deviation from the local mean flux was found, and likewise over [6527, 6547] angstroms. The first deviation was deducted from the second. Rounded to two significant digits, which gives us 0.17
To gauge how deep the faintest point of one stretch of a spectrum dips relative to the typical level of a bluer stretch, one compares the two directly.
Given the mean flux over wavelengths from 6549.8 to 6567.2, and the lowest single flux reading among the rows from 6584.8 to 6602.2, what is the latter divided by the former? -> 0.950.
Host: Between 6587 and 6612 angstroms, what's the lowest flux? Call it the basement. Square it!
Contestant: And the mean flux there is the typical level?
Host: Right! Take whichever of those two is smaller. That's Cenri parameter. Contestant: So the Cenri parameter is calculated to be 11.6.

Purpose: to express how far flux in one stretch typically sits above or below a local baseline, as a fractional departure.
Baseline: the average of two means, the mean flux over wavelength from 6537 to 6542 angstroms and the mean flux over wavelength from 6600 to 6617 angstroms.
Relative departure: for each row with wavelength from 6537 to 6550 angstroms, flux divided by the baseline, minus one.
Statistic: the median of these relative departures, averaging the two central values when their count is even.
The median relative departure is 0.000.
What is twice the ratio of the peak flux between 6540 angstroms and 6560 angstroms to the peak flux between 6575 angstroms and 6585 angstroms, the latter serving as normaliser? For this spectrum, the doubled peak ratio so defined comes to 2.13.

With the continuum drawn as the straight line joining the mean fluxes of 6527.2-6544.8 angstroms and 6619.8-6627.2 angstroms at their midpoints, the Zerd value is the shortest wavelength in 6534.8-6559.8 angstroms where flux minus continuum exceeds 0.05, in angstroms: 6546.0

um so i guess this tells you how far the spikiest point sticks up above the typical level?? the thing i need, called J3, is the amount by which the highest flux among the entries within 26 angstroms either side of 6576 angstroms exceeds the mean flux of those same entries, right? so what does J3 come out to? 1.9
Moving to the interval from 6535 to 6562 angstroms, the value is 1.2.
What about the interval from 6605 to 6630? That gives 0.7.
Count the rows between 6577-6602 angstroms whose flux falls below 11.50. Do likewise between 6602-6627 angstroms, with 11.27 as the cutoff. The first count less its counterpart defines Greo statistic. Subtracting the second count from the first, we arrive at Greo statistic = 2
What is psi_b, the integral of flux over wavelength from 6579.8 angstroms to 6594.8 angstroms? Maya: 166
